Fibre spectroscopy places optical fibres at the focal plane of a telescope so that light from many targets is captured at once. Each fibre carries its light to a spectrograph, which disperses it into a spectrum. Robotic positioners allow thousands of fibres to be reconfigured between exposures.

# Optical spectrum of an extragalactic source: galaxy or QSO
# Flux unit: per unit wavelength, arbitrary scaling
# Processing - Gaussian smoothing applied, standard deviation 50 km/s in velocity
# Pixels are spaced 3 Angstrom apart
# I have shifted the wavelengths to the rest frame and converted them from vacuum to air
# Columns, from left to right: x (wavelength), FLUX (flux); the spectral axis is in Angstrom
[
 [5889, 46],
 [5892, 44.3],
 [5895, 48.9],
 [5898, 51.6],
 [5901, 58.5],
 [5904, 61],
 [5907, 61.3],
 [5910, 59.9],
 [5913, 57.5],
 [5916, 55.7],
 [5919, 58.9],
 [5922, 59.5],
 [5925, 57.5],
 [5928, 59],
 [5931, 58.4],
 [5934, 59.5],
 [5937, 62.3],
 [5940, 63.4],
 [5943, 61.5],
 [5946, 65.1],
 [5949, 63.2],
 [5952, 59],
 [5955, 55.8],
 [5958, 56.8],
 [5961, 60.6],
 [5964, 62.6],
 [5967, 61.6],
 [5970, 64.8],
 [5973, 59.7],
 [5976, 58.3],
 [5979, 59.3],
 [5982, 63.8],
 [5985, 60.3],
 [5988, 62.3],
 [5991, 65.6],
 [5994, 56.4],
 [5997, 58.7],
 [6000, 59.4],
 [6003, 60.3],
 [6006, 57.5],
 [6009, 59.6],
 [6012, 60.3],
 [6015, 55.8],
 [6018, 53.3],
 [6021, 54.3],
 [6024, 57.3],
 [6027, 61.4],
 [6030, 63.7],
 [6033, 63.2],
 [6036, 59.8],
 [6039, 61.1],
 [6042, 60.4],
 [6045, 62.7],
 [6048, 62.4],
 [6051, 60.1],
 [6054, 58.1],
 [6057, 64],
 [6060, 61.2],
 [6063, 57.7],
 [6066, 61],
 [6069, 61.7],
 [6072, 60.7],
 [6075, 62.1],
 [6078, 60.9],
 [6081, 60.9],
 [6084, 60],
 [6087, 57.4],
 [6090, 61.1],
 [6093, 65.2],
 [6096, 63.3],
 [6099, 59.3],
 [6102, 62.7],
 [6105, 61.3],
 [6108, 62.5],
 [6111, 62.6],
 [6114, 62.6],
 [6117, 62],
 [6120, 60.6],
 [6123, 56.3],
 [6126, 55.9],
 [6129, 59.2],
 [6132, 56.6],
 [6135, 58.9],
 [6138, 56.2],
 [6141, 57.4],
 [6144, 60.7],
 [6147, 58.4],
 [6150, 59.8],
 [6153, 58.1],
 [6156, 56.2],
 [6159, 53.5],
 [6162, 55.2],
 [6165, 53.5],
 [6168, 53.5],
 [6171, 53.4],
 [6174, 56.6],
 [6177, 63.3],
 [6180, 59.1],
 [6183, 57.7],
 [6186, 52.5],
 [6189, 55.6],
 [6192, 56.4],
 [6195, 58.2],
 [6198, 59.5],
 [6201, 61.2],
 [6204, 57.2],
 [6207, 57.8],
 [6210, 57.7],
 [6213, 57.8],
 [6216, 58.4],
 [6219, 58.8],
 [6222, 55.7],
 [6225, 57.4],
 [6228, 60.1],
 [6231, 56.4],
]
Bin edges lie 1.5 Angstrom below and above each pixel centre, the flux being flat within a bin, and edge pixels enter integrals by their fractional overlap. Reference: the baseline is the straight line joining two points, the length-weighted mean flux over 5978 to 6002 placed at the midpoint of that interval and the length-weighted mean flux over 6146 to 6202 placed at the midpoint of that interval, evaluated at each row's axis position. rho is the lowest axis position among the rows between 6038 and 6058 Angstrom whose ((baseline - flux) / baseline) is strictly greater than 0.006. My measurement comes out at 6054 Angstrom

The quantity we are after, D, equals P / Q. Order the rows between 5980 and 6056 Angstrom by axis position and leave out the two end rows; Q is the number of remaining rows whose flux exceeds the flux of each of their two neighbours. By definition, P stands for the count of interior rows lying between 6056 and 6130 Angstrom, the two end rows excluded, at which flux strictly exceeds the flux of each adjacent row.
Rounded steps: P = 4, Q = 6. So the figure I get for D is 0.67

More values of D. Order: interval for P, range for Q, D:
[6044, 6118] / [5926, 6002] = 0.83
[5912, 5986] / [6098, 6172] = 1.17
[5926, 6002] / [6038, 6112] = 1.00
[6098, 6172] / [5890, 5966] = 1.20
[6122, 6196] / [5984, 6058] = 1.00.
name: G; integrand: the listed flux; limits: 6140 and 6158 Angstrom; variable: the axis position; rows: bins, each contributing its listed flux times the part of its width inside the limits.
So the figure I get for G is 1050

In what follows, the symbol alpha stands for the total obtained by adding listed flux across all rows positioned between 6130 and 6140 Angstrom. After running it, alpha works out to 172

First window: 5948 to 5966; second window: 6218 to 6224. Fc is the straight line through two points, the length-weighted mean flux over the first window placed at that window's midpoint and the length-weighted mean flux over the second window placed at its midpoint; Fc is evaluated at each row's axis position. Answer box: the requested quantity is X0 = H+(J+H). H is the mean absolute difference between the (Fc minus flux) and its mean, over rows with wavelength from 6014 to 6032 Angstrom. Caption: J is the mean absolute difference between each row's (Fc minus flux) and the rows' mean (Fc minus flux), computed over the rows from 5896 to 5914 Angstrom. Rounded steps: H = 3.3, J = 2.5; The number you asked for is 9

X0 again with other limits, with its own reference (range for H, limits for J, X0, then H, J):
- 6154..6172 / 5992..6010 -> 3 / 1.0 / 1.1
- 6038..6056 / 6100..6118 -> 3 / 1.2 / 0.4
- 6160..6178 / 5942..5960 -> 8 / 2.7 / 3.0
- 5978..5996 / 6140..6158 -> 6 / 2.6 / 1.2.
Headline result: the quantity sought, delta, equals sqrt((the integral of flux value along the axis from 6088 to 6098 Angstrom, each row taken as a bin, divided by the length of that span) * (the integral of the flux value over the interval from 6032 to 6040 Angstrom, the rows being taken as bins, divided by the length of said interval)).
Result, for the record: 62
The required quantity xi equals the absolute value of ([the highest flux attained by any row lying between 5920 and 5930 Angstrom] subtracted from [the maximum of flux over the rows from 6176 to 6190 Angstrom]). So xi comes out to 3.8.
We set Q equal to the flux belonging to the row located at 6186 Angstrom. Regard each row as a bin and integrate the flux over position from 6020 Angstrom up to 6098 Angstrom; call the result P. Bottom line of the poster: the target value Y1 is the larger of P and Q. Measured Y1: 4748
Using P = 4748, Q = 52.5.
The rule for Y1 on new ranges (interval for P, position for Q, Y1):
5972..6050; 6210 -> 4671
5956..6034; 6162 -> 4667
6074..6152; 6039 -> 4690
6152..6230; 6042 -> 4452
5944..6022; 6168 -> 4667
